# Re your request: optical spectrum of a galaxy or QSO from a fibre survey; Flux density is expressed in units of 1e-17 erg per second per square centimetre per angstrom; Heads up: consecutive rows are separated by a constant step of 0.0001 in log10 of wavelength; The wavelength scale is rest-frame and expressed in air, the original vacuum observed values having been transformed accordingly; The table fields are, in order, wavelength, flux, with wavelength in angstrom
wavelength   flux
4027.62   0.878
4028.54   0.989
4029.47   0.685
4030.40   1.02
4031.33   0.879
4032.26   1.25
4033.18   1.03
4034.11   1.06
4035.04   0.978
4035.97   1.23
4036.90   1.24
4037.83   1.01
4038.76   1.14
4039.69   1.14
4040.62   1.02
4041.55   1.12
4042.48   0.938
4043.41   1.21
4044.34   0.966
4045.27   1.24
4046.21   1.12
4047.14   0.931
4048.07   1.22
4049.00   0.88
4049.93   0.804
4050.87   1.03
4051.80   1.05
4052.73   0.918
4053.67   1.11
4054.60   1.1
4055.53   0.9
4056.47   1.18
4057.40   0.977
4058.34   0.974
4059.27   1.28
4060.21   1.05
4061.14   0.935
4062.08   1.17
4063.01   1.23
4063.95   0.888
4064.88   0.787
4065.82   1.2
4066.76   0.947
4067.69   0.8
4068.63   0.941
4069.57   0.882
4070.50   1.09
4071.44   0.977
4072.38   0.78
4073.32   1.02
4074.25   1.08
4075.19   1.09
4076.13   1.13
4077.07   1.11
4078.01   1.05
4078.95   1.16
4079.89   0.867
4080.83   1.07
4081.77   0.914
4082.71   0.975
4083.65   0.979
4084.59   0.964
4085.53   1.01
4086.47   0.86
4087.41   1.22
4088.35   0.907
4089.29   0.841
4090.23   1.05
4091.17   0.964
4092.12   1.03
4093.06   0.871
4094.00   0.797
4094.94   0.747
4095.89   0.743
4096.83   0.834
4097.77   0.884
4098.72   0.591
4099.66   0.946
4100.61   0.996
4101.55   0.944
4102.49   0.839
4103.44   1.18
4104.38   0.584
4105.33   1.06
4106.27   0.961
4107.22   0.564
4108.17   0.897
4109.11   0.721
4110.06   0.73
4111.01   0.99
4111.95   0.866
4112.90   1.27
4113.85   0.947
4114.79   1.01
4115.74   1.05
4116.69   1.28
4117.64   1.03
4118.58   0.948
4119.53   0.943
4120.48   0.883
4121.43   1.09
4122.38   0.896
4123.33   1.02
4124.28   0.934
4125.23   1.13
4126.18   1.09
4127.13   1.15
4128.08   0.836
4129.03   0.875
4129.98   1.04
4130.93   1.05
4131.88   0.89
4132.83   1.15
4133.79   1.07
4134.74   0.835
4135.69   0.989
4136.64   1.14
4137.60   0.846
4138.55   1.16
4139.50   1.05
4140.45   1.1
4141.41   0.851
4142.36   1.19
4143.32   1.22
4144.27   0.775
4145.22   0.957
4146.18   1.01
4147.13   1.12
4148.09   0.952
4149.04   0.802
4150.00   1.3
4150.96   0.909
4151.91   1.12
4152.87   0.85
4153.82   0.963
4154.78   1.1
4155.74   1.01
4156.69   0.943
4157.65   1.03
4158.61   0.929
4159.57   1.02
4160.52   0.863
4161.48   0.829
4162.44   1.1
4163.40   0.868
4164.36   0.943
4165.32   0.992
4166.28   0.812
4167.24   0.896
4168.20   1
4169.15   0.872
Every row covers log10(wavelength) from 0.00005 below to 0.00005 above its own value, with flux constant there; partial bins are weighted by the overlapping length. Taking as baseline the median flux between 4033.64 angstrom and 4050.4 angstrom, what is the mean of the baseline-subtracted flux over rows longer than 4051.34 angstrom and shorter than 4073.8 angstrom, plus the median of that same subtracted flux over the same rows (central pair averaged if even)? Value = -0.195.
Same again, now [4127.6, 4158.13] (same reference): -0.166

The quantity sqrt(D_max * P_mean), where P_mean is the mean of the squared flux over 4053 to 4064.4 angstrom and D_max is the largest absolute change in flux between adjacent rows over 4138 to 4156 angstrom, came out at 0.76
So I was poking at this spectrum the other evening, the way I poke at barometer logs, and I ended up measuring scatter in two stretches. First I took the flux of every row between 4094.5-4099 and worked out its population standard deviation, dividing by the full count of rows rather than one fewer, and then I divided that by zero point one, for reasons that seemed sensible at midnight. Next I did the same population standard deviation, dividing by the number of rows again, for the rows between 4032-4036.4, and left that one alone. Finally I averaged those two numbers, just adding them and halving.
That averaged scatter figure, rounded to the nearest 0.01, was 0.55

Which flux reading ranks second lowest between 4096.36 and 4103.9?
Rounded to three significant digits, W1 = 0.834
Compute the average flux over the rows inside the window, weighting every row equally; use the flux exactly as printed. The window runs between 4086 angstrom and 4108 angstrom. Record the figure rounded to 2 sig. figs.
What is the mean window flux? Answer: 0.89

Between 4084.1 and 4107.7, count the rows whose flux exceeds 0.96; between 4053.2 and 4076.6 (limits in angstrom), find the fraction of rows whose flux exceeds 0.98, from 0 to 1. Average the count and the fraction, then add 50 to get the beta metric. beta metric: 55.3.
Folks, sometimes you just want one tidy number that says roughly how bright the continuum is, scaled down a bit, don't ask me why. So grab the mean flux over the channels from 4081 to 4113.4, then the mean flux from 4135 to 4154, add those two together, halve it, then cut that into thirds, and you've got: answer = 0.320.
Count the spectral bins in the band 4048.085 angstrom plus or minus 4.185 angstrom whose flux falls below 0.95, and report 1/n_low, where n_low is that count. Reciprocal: 0.33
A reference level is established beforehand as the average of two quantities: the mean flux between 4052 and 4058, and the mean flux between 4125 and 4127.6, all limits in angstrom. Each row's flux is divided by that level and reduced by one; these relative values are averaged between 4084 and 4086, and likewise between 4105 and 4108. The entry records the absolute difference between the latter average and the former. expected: 0.12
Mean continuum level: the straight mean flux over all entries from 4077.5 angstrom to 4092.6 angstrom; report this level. 0.99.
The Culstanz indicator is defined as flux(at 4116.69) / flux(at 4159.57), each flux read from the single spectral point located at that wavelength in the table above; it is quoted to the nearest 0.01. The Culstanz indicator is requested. 1.25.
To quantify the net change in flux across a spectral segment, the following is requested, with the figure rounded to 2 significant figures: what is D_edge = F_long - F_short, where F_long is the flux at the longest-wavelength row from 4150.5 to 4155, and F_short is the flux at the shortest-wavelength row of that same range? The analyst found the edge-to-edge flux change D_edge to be 0.19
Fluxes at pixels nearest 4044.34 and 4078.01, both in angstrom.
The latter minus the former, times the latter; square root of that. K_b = 0.30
